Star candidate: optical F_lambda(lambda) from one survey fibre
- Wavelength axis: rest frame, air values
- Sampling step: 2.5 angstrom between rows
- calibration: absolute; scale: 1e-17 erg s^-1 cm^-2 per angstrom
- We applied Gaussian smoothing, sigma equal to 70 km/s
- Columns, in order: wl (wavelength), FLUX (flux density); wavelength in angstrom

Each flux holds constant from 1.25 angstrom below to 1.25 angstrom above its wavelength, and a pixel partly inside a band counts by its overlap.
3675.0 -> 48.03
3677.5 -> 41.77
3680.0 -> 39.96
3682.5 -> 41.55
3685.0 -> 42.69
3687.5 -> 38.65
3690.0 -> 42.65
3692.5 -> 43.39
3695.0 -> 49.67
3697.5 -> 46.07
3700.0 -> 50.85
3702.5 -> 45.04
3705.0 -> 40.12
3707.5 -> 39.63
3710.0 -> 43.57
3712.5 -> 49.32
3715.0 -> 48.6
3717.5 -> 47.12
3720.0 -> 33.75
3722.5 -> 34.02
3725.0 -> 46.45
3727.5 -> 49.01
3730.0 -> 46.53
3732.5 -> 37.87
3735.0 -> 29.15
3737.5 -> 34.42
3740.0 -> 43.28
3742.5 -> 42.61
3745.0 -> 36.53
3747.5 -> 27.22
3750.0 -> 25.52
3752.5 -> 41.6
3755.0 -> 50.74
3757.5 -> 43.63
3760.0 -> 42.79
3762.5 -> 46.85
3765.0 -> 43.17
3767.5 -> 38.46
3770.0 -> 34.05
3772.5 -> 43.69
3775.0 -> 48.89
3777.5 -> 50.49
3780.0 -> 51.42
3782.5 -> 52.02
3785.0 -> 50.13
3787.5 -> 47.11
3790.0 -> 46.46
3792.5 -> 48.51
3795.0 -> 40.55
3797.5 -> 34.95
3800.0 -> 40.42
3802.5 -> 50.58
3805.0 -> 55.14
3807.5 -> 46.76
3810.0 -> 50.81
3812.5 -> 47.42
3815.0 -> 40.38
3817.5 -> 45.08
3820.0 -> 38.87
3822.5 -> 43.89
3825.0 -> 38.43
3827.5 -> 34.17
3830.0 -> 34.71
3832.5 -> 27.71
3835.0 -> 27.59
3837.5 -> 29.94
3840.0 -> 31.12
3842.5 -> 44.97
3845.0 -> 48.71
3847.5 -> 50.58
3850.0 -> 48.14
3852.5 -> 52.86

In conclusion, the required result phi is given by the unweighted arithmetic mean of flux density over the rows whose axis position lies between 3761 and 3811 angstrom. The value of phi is 46.0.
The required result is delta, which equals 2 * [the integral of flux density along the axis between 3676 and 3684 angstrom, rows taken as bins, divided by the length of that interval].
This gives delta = 82.7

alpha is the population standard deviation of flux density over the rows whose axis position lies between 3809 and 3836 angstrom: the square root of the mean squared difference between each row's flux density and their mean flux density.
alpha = 7.2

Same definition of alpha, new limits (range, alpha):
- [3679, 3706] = 3.7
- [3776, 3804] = 5.3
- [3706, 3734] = 5.7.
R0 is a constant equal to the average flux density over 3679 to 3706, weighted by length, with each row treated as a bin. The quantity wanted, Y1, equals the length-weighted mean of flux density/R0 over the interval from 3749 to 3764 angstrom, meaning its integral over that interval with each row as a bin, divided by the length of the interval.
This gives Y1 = 0.96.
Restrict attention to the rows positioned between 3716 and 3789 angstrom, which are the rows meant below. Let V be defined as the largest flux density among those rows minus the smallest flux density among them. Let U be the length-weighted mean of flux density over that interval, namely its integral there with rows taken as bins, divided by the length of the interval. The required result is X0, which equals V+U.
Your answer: 68.6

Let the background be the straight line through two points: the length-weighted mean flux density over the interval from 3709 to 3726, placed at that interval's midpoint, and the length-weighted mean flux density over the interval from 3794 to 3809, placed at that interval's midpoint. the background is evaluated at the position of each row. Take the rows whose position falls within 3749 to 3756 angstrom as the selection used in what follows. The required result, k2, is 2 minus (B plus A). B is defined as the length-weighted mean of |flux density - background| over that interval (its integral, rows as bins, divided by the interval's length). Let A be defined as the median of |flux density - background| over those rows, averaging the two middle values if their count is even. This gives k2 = -14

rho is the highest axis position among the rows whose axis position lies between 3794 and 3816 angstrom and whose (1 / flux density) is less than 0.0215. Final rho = 3812.5 angstrom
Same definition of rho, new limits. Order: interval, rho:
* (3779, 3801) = 3792.5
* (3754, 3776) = 3775.0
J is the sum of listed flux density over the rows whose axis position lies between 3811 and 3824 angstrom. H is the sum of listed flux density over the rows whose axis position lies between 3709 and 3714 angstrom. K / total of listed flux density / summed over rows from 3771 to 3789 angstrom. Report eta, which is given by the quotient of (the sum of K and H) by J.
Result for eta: 2.0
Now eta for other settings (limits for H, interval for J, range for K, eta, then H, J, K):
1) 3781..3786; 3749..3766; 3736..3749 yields 1.0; 102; 294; 184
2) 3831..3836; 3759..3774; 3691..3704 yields 1.2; 55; 249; 235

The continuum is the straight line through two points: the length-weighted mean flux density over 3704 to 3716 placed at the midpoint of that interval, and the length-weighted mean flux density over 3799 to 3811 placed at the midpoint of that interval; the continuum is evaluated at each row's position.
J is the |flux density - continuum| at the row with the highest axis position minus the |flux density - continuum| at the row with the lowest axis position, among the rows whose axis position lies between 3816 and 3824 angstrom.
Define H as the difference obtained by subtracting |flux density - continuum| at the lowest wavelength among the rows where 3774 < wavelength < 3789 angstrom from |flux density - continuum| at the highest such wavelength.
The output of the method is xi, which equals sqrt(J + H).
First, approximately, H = -1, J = 1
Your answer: 0.9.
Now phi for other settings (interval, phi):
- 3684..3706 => 44.3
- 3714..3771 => 40.1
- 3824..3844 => 33.6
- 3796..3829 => 43.6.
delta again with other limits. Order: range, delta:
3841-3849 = 95.1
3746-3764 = 79.5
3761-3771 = 81.7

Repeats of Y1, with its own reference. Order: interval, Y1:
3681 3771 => 0.95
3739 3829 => 0.99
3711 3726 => 0.99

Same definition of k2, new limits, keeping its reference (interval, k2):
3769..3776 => -7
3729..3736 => -11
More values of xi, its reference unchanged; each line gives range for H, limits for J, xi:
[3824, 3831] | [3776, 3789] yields 1.4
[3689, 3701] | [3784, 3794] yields 2.1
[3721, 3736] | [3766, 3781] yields 0.8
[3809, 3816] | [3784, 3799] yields 4.3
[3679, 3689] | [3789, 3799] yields 3.7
